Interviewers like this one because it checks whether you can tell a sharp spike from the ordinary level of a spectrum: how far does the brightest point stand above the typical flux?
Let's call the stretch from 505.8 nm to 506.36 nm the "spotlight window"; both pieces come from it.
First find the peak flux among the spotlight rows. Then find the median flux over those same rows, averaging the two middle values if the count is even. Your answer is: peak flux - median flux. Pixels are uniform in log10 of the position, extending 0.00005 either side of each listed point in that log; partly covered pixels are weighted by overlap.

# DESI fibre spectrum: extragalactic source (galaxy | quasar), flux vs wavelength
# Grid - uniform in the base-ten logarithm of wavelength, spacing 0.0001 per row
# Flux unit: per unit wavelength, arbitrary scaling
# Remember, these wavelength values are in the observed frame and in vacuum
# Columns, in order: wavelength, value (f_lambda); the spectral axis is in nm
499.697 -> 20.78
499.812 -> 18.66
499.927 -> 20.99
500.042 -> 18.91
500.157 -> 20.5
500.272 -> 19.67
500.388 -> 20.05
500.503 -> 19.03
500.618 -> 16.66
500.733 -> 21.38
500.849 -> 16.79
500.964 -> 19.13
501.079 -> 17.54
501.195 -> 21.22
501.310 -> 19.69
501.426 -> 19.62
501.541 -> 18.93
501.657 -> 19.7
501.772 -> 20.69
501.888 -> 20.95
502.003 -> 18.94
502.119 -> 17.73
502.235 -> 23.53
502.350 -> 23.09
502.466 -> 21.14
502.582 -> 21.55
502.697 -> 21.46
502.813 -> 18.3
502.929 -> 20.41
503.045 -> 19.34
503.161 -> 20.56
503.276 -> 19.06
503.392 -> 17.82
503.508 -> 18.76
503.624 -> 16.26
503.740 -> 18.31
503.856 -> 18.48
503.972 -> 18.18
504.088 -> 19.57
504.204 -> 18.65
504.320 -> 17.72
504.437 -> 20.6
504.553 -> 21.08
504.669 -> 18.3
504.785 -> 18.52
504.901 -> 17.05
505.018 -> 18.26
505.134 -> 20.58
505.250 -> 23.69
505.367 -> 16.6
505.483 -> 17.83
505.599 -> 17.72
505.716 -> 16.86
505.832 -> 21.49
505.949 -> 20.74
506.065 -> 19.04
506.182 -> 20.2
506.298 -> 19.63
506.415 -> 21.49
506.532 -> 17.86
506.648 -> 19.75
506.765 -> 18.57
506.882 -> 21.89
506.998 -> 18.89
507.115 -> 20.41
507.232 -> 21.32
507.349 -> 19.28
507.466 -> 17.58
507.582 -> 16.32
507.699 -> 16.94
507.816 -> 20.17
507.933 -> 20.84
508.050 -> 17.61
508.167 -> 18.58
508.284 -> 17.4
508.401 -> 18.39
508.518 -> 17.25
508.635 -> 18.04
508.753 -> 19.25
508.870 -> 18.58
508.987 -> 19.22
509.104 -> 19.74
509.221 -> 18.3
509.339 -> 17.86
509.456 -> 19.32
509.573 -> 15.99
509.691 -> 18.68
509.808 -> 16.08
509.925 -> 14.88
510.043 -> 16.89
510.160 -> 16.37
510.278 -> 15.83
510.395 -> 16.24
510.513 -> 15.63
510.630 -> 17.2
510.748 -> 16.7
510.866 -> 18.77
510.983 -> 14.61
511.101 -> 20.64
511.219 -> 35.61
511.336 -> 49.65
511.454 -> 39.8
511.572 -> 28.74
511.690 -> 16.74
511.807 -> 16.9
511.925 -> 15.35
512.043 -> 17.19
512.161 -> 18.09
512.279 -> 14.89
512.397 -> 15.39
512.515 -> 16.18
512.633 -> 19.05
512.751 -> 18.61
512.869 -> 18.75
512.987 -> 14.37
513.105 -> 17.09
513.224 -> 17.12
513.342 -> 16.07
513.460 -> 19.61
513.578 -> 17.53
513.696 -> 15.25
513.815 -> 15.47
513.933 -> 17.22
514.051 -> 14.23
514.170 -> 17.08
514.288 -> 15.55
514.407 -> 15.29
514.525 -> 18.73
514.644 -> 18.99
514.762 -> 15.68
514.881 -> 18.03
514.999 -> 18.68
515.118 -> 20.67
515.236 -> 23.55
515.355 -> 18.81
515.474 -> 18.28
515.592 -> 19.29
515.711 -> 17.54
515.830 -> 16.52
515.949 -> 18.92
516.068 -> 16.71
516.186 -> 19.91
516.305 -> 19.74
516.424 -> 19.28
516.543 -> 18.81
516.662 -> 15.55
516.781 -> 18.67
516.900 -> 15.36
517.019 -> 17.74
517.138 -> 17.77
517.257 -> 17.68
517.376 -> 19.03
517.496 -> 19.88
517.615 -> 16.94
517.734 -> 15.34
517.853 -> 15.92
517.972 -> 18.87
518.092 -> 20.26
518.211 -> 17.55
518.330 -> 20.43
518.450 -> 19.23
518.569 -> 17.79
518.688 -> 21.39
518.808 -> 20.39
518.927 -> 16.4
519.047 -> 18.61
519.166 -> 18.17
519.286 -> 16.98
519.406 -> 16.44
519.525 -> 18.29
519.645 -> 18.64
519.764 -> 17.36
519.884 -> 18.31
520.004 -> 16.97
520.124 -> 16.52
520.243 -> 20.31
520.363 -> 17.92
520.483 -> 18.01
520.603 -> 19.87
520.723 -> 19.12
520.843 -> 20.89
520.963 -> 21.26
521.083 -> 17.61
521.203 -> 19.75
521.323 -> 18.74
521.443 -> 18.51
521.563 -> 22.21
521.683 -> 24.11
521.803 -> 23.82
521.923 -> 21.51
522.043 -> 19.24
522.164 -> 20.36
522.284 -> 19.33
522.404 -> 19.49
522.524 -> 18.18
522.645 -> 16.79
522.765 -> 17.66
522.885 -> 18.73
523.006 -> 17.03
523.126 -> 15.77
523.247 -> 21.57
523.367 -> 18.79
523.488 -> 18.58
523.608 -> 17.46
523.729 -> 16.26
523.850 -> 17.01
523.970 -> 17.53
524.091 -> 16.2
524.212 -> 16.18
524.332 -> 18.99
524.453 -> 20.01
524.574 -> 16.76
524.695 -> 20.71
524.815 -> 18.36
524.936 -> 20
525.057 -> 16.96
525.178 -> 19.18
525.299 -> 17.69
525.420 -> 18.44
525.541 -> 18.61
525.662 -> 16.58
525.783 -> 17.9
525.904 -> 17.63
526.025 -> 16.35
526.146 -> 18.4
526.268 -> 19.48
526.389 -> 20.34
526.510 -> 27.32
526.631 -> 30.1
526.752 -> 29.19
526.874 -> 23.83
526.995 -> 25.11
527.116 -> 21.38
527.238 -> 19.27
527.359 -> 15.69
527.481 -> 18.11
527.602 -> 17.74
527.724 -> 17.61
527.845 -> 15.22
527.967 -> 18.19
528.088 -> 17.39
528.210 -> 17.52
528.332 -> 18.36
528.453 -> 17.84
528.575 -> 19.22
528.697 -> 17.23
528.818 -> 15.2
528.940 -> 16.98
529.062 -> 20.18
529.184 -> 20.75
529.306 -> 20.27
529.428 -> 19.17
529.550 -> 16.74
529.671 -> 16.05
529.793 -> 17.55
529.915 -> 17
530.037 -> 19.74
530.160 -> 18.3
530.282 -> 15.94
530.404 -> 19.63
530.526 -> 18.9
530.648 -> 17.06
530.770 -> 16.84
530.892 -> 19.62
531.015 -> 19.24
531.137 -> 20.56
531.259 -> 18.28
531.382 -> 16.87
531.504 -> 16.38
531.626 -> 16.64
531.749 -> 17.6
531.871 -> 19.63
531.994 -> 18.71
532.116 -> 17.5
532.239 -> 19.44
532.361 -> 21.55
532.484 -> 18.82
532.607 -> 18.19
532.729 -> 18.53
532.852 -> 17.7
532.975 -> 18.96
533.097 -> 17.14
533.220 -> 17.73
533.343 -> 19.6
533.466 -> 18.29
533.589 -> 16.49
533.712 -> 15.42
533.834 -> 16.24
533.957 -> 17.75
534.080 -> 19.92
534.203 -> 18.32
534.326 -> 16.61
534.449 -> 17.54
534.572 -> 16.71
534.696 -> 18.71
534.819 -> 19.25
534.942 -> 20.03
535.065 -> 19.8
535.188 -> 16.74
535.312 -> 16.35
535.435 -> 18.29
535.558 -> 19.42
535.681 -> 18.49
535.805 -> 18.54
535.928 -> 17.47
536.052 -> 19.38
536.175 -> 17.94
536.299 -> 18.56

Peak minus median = 1.3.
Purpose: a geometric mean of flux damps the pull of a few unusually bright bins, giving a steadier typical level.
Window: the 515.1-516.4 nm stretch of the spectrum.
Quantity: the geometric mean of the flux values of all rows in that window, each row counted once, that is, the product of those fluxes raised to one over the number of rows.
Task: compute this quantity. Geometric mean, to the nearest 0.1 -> 19.0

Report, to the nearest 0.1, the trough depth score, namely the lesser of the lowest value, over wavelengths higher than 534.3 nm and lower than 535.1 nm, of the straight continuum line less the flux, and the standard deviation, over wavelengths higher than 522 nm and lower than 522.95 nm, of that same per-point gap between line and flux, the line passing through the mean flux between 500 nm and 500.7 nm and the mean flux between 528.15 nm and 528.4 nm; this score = -2.4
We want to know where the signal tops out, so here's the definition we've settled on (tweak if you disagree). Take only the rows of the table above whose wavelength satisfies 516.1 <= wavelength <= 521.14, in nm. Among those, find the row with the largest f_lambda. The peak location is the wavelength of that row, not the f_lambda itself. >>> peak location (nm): 518.688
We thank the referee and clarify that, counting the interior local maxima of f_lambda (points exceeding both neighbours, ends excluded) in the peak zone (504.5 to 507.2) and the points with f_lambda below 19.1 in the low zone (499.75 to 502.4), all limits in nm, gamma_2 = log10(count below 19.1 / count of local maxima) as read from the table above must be 0.1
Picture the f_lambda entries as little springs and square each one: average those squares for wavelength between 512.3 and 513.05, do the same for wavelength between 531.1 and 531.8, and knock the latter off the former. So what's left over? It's -22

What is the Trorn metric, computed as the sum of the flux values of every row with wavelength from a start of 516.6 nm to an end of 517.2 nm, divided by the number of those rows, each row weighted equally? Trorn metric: 17.0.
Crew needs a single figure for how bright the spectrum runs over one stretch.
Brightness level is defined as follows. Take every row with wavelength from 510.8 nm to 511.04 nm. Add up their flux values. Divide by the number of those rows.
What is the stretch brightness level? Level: 16.7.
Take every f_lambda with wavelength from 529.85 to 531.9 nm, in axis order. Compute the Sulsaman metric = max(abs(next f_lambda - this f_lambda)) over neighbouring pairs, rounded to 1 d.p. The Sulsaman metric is 3.7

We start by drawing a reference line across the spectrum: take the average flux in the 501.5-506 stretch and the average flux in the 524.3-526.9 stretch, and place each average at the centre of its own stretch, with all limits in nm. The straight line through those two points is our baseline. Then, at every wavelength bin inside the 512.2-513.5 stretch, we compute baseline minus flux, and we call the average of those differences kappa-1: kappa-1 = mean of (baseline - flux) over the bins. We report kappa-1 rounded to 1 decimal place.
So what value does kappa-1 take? 2.7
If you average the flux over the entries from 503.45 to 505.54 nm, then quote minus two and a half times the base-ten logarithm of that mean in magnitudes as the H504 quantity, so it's -3.19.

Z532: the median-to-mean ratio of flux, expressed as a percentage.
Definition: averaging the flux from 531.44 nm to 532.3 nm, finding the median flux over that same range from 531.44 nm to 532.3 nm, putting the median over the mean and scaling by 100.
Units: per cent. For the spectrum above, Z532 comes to 98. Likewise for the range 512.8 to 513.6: 99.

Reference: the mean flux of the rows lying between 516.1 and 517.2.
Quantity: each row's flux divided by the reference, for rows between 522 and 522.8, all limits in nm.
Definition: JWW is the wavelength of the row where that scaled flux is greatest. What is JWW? 522.164 nm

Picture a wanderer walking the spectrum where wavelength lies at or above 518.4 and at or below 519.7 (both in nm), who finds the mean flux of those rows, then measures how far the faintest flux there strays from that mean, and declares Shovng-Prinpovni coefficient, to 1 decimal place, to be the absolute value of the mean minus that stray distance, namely 16.4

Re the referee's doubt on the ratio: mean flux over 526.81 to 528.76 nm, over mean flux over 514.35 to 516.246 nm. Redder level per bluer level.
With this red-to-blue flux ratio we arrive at 1.01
